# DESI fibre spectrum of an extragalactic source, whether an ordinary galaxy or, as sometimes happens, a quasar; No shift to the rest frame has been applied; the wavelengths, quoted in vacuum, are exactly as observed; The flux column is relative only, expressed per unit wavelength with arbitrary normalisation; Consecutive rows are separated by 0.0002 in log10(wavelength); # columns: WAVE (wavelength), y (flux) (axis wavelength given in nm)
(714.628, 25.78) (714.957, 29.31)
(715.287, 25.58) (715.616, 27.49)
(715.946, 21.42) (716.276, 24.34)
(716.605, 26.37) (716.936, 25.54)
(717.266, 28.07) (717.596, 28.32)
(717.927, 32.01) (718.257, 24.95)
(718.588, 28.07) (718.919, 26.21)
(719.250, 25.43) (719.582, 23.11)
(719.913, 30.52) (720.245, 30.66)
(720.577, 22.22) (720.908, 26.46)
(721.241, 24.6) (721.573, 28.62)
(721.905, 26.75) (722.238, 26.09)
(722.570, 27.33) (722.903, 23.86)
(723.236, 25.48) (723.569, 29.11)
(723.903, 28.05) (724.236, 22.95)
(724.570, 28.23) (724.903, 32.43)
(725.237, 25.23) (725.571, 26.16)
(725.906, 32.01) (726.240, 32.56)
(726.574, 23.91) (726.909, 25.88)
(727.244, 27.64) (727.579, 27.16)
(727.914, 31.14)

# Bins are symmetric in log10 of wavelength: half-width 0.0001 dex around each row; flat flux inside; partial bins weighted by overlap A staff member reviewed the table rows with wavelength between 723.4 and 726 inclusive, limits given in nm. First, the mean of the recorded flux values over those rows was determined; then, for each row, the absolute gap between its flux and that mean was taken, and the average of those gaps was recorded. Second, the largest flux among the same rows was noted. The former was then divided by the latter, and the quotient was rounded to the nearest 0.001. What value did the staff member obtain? 0.075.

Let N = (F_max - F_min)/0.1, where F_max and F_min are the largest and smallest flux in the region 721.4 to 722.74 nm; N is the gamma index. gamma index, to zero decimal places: 25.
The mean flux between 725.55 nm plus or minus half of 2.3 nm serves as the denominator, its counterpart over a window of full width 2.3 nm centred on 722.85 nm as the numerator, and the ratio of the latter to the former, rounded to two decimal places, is 0.93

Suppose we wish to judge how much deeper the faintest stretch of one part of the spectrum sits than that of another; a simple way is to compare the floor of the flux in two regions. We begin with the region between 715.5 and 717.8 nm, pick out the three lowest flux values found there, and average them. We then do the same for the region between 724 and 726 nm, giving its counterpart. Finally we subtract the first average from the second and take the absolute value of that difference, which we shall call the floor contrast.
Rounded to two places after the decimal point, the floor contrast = 1.01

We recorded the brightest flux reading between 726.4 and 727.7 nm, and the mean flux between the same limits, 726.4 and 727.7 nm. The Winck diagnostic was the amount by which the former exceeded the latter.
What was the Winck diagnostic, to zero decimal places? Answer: 1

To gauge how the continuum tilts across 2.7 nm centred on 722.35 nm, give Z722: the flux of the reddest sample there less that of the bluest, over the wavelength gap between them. 1.9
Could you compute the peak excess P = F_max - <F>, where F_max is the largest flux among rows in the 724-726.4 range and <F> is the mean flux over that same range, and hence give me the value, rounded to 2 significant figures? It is 4.1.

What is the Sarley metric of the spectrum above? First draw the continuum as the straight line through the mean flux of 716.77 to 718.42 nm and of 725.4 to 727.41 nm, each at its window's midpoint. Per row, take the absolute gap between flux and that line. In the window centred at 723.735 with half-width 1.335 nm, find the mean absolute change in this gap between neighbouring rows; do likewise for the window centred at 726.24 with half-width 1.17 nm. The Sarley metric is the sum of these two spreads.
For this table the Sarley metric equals 4.3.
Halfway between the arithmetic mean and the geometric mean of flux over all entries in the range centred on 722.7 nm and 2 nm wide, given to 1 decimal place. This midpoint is 26.4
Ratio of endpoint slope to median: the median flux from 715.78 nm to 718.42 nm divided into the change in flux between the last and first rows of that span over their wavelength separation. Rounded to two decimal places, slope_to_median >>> 0.06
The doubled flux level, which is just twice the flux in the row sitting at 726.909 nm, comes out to 51.8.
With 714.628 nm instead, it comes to 51.6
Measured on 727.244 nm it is 55.3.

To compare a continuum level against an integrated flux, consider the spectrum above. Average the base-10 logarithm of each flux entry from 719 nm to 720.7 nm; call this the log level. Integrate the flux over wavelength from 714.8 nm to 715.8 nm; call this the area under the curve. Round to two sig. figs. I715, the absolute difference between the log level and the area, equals 26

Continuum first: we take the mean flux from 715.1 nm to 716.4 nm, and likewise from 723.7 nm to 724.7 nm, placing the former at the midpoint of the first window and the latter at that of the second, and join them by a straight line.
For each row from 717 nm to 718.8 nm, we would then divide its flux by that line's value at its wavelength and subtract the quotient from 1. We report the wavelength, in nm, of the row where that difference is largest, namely 718.257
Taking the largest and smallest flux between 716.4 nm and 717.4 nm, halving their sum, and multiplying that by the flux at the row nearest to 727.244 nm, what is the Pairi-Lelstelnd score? 741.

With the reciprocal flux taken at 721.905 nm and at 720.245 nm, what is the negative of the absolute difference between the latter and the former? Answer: -0.0048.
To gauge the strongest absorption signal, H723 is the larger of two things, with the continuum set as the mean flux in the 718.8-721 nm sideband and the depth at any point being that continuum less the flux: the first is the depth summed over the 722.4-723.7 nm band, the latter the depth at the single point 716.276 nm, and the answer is 2.0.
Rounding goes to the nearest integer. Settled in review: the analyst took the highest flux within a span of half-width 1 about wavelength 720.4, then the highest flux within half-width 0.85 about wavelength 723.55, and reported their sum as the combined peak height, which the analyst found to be 60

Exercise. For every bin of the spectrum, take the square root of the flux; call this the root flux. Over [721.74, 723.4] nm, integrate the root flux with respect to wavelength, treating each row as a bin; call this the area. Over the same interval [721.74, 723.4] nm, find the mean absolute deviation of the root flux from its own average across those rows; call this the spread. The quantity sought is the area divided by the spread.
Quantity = 87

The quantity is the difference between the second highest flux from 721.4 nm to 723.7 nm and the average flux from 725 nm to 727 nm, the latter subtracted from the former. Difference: 1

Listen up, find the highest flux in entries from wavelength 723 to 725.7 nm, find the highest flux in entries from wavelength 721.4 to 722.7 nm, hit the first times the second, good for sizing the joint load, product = 928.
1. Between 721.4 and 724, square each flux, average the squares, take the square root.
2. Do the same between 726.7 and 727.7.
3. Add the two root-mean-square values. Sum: 53.9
